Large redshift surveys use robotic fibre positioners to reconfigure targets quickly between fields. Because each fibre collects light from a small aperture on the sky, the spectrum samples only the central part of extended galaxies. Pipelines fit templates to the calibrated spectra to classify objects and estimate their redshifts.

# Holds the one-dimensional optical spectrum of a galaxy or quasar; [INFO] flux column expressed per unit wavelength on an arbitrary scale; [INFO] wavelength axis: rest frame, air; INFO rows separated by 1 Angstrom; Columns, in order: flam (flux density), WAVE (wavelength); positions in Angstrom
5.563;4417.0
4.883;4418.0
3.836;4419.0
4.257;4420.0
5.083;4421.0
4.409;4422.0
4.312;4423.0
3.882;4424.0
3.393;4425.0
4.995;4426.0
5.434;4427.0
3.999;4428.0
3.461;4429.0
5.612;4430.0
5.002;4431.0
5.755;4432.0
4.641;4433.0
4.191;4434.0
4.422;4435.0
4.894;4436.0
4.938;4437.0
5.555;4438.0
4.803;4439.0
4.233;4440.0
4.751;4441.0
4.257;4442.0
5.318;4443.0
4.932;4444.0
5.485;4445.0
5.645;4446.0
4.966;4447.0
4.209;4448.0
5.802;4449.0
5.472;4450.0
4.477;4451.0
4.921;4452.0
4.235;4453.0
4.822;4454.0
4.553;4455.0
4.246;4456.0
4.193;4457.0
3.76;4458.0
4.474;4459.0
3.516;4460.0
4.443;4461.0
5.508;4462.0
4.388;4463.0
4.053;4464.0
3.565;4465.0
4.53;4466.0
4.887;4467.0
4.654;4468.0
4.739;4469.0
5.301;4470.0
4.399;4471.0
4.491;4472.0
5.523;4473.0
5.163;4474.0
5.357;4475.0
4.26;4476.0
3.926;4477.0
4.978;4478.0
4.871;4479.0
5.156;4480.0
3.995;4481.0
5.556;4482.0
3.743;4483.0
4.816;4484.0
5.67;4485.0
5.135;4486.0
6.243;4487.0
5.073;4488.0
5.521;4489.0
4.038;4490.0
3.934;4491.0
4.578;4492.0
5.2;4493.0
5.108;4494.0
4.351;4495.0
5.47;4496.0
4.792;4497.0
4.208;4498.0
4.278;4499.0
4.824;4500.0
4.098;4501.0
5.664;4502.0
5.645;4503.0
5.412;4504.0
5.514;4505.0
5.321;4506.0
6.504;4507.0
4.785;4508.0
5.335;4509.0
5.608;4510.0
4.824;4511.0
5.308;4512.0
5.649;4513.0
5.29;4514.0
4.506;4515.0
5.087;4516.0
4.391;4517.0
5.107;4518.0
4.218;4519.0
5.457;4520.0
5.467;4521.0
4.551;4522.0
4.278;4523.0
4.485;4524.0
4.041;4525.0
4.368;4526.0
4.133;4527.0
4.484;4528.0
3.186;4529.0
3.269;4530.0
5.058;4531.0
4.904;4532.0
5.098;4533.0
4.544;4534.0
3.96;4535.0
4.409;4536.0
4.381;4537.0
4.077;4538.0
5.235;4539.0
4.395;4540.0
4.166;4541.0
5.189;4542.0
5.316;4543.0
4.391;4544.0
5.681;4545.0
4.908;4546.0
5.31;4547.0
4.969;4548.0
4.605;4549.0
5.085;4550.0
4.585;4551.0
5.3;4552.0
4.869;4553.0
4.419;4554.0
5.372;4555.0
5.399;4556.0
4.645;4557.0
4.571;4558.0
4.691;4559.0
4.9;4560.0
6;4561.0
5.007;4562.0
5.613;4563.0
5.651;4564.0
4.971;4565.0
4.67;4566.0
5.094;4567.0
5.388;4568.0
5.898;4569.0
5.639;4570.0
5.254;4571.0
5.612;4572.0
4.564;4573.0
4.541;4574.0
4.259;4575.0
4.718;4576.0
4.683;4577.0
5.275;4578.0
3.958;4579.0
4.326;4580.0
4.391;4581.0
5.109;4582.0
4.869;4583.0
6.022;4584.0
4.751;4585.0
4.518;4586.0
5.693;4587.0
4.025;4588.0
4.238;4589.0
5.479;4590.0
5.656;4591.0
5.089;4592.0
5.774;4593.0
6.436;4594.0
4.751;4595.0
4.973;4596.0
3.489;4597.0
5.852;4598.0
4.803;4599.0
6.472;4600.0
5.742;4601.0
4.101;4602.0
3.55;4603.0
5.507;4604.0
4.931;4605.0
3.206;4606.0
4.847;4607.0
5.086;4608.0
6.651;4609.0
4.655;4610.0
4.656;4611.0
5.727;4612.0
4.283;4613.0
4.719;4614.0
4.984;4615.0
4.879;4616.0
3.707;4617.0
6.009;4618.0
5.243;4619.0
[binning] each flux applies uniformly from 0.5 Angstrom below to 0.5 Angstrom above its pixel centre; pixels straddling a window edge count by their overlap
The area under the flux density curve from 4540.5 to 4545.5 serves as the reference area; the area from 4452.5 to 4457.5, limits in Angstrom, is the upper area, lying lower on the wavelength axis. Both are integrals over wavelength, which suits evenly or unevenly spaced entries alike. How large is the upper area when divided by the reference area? 0.89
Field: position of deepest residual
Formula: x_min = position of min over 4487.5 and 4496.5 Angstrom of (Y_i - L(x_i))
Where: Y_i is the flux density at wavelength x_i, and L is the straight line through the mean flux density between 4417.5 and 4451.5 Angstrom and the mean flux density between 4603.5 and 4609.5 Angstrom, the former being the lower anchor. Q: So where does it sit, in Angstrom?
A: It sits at 4491.0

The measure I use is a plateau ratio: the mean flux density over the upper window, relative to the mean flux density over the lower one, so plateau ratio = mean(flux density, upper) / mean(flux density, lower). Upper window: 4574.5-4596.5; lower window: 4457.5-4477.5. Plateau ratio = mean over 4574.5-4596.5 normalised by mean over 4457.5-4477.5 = 1.09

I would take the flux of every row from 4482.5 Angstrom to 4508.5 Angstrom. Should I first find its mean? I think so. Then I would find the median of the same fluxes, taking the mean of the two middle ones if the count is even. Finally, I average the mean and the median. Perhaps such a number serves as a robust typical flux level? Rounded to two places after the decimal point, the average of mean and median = 5.04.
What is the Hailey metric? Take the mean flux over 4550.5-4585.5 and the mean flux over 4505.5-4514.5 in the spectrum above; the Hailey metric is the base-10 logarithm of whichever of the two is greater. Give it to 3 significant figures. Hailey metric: 0.733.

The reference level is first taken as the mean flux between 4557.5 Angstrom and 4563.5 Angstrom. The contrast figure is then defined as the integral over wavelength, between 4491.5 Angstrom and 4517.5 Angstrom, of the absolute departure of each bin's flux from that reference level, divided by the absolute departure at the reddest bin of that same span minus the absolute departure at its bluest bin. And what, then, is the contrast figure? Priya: 65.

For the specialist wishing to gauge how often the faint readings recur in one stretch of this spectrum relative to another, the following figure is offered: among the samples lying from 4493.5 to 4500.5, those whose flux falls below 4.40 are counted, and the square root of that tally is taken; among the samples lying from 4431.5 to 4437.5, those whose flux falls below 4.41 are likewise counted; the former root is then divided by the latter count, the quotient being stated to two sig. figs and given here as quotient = 1.7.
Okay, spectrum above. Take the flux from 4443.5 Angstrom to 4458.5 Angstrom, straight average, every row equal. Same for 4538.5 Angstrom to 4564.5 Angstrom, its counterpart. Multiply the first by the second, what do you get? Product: 24.0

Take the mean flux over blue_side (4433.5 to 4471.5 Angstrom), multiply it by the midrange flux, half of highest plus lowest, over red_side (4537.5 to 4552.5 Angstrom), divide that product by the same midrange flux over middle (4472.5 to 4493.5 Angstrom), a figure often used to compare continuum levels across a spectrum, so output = 4.6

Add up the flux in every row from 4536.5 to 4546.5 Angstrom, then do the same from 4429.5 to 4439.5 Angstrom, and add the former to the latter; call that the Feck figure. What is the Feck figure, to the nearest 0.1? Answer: 97.6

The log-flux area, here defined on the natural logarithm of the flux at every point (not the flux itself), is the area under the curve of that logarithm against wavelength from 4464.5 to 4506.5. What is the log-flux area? 66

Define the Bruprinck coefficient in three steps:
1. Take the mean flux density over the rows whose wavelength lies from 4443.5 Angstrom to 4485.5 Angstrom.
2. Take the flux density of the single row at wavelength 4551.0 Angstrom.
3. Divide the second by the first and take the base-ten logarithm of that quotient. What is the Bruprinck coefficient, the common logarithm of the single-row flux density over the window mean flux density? -0.01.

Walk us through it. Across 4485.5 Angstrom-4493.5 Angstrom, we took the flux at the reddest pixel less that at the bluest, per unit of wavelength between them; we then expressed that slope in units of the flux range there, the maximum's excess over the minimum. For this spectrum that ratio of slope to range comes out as 0.00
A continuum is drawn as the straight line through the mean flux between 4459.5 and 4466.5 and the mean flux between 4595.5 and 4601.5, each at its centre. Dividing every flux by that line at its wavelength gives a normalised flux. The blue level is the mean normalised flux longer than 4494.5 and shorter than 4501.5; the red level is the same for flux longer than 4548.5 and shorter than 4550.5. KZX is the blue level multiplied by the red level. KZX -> 1.00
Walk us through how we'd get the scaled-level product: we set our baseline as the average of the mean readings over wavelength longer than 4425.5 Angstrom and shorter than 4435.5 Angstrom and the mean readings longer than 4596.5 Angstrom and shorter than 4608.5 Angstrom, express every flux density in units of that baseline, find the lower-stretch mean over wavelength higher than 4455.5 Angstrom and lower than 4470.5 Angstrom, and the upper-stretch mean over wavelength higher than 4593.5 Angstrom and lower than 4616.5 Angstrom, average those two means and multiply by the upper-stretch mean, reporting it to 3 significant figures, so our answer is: 1.02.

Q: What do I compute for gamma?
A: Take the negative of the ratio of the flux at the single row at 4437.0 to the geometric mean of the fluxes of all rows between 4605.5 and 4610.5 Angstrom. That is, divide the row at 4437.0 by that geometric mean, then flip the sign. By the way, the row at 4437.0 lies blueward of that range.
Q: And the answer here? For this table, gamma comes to -1.04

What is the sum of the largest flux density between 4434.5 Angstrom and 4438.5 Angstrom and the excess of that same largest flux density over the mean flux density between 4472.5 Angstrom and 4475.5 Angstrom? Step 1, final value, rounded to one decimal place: 5.8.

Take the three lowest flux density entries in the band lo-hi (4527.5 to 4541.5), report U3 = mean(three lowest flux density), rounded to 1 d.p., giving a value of 3.5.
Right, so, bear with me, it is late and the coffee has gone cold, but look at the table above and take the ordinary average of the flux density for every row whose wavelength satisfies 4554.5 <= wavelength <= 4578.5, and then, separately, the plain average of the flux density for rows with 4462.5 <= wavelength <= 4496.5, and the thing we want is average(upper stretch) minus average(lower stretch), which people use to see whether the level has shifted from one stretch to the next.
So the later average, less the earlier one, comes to 0.32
